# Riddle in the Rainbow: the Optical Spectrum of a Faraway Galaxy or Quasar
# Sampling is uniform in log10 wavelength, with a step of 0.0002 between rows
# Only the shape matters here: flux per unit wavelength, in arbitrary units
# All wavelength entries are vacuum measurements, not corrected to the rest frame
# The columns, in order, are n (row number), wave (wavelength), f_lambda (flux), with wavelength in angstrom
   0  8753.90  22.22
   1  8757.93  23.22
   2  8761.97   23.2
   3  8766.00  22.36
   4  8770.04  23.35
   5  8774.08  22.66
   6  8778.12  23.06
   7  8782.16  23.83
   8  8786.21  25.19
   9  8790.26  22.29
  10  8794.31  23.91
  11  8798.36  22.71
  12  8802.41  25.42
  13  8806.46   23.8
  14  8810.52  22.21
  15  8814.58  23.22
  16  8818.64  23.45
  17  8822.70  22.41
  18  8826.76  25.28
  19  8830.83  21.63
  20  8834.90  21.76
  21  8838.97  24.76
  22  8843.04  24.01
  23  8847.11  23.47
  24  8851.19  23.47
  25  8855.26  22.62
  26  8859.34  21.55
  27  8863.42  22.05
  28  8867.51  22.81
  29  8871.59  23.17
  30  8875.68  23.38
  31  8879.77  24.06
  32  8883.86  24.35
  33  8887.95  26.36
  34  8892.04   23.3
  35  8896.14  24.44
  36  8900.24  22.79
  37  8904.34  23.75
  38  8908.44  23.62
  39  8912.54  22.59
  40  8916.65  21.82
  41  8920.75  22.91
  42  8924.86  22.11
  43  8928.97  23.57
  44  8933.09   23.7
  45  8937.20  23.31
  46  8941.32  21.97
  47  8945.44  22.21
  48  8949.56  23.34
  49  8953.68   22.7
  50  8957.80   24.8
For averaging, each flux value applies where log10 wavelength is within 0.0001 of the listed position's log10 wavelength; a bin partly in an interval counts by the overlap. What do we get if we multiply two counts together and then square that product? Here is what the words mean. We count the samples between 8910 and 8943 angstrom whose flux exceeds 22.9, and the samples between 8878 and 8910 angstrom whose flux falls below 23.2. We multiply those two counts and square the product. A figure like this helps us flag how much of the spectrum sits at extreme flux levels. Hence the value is 16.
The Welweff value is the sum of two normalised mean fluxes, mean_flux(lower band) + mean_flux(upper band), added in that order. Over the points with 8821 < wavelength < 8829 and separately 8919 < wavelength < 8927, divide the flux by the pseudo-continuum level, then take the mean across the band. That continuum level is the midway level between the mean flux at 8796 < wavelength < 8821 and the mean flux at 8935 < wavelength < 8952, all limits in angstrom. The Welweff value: 2.01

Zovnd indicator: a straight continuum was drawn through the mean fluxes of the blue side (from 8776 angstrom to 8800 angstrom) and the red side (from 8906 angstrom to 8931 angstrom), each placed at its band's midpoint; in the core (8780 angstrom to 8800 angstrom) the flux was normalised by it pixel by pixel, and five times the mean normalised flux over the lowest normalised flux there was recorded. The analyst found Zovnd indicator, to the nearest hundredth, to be 5.29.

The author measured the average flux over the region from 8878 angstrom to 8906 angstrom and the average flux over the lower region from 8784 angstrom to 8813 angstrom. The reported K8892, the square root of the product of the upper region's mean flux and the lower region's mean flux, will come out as 23.9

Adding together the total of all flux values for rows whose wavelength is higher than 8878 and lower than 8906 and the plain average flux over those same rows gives 193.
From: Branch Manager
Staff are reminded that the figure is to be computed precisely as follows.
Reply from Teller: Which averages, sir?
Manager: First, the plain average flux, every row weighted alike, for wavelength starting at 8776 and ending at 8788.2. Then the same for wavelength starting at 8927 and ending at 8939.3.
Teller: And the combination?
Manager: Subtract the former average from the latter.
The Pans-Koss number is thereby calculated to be -0.50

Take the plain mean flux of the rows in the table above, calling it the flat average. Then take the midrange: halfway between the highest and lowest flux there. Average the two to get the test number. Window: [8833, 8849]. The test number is 23.4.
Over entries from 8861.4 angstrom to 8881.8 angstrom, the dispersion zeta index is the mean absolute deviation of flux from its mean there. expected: 0.53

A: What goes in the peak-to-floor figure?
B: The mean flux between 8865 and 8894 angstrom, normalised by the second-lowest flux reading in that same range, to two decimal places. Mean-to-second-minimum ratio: 1.03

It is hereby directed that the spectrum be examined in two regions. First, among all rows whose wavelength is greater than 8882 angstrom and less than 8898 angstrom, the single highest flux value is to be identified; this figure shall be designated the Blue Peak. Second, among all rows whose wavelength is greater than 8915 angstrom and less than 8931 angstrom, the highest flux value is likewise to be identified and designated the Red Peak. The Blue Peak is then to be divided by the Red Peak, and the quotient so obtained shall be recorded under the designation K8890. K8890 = 1.12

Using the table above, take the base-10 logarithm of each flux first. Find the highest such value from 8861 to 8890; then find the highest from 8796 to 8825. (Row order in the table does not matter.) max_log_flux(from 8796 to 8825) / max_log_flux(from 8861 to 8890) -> 0.99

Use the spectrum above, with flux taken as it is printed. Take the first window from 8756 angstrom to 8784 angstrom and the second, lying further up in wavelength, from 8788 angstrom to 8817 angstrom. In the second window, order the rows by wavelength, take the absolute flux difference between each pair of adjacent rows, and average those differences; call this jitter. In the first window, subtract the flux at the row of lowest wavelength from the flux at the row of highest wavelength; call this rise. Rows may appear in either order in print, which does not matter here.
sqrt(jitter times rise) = 1.0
